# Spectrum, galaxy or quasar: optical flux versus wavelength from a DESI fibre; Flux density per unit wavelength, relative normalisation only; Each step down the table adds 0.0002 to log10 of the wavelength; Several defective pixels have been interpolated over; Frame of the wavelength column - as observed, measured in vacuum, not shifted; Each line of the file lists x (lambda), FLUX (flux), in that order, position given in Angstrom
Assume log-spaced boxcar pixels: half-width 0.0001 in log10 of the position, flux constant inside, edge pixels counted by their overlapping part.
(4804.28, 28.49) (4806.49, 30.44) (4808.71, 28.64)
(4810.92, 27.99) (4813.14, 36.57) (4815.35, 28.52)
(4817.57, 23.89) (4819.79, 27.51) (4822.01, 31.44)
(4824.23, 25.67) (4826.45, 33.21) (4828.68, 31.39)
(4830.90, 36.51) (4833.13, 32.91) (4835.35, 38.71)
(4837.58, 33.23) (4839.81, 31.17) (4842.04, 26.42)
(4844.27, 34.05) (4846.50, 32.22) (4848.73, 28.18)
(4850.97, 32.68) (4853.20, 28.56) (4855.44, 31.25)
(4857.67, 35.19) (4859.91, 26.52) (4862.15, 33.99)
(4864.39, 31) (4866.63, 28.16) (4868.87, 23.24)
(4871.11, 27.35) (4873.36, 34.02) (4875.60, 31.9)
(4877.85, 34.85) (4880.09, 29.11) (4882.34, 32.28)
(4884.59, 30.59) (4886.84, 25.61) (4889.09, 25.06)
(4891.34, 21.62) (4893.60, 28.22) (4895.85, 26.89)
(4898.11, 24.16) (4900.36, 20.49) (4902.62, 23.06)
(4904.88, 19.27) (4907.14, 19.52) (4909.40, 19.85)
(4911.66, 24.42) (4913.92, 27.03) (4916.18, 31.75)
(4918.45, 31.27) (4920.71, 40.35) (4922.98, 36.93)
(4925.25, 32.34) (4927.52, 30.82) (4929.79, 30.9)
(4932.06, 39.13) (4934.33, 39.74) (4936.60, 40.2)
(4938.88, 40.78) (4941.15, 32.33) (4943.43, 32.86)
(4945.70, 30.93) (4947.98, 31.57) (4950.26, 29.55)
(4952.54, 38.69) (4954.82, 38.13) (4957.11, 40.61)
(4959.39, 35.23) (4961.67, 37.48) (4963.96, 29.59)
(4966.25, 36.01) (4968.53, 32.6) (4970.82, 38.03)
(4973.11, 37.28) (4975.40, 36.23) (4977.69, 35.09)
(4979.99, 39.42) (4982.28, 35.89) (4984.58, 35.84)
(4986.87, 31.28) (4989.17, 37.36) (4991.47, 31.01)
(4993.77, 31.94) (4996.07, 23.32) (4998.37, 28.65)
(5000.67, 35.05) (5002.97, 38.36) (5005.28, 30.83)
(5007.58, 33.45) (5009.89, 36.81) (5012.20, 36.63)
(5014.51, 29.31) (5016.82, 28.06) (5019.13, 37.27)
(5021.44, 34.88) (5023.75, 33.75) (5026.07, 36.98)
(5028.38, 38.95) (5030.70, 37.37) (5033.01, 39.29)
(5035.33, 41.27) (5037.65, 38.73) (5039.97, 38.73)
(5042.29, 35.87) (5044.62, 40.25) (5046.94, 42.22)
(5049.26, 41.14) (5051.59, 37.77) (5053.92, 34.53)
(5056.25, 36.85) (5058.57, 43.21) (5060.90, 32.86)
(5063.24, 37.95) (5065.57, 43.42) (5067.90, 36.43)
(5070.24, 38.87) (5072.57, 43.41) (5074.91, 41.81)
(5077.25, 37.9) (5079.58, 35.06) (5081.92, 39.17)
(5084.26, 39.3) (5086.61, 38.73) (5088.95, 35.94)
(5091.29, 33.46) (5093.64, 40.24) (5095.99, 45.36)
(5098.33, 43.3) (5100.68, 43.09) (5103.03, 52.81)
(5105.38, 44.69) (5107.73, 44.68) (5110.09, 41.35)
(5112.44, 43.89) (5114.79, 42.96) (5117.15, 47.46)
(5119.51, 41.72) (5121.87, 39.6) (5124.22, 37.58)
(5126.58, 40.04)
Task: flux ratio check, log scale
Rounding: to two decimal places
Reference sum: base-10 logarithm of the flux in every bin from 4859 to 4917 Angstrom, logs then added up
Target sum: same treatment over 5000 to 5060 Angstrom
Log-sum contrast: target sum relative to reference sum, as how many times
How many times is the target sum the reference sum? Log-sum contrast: 1.10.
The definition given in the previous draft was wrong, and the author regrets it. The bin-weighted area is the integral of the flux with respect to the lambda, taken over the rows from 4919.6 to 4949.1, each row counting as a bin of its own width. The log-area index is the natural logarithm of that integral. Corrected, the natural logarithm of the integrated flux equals 6.95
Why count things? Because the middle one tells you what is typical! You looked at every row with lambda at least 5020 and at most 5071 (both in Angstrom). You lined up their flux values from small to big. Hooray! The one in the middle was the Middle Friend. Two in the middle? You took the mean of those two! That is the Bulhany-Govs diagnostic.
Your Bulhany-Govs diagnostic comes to 38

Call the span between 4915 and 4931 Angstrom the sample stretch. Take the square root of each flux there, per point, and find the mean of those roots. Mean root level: 5.78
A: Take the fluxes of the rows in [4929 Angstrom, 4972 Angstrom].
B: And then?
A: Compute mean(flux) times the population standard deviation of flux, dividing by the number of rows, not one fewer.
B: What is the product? 138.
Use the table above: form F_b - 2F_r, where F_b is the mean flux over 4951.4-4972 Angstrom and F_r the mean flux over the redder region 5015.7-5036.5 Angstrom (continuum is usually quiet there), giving -36.6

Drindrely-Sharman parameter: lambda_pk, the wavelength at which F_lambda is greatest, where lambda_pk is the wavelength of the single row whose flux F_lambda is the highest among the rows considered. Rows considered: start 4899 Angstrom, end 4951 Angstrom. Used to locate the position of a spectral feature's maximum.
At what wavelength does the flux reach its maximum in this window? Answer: 4938.88 Angstrom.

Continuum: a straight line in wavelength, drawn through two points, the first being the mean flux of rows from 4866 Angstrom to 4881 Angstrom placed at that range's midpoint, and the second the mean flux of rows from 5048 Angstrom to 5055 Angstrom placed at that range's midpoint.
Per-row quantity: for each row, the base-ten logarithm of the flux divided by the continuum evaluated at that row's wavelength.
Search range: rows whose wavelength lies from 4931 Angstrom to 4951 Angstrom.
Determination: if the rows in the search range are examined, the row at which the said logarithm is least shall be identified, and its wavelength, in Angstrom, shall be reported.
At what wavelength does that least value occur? 4950.26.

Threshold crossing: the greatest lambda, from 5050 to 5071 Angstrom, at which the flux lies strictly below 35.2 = 5060.90 Angstrom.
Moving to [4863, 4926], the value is 4925.25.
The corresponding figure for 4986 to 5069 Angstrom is 5060.90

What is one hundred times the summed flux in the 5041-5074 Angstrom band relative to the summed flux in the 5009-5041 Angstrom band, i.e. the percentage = 107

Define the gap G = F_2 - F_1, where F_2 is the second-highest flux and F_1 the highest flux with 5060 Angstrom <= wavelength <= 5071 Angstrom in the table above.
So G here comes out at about -5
